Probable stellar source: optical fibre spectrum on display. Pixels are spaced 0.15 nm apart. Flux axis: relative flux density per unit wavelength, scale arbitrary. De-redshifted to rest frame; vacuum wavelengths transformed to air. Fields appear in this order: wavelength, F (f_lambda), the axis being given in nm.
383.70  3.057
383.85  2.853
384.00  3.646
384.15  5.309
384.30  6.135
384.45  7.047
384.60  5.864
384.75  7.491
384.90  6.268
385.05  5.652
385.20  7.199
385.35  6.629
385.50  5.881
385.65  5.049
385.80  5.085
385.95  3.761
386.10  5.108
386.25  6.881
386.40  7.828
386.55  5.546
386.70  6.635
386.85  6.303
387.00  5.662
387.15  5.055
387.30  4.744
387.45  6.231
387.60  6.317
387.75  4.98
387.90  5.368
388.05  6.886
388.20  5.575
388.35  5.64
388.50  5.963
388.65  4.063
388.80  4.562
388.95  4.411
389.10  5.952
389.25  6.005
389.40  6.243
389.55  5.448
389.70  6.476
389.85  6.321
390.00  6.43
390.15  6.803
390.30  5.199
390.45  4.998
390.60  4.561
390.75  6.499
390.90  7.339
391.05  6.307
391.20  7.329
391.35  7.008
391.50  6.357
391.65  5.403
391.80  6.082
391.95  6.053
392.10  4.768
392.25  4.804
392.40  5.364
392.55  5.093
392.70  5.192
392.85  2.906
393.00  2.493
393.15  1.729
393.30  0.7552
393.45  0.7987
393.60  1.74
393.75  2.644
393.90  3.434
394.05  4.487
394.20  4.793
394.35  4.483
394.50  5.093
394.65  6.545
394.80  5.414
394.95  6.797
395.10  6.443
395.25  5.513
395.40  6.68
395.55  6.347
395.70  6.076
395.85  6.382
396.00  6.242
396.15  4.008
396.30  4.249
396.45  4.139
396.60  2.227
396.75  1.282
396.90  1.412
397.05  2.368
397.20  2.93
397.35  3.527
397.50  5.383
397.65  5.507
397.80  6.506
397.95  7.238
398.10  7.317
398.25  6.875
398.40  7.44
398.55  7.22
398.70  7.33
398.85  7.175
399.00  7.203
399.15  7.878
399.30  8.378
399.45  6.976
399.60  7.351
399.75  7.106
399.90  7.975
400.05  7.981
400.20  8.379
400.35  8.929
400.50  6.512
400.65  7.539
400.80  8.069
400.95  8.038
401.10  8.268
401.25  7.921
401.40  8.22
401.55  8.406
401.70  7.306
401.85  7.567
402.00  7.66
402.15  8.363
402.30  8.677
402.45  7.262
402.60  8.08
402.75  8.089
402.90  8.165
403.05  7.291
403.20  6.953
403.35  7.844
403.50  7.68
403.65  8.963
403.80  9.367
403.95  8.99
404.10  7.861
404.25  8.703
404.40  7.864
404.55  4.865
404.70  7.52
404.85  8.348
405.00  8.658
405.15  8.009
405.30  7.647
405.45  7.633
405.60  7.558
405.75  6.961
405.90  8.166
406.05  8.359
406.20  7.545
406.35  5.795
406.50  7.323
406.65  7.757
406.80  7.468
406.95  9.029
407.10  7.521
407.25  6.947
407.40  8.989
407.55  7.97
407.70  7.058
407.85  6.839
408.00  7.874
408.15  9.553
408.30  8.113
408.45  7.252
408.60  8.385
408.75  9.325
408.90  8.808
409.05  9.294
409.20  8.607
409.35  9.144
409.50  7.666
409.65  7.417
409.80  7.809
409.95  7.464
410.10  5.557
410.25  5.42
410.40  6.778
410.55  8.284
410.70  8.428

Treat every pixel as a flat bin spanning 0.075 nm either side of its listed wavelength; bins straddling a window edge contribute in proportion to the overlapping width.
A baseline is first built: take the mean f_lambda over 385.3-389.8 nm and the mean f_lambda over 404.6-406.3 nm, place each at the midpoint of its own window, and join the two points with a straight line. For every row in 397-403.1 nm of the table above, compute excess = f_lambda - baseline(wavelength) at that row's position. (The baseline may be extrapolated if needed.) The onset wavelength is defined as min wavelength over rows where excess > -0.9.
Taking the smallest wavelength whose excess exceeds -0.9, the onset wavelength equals 397.80 nm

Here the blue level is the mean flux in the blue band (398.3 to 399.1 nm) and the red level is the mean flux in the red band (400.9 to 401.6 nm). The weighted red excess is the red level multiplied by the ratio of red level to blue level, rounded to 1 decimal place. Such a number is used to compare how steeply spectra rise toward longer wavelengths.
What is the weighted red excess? 9.2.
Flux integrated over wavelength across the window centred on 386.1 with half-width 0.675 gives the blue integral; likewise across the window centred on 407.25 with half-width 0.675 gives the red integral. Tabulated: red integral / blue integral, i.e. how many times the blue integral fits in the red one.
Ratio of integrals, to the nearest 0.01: 1.34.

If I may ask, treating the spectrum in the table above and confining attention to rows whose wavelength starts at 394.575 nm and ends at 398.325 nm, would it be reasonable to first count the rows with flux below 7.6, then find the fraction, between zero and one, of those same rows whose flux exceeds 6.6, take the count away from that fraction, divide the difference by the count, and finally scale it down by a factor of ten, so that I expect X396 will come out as -0.099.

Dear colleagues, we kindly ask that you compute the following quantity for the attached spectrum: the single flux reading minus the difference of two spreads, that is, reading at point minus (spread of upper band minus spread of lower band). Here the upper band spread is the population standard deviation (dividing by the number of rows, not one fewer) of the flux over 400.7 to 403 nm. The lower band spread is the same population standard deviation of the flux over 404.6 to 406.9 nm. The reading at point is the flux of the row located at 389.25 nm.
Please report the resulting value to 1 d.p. 6.3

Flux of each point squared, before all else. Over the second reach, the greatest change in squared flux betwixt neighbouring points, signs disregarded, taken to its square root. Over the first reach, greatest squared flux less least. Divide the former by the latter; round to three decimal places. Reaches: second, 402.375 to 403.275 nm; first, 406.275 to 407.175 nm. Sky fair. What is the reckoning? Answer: 0.077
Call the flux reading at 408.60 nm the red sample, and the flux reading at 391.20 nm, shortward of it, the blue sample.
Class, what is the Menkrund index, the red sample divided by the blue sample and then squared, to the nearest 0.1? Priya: 1.3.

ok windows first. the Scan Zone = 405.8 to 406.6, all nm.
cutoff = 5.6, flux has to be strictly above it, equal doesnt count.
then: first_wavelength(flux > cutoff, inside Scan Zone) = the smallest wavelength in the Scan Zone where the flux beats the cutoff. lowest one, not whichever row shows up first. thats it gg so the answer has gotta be 405.90 nm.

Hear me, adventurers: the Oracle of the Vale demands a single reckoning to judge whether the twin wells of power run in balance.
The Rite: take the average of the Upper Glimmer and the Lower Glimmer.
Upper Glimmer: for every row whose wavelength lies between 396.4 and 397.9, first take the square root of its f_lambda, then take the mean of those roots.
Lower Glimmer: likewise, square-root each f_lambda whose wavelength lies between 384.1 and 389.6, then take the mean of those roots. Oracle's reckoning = 2.1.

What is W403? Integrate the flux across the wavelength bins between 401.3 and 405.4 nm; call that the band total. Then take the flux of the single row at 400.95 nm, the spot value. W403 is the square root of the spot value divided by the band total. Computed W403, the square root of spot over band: 0.50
